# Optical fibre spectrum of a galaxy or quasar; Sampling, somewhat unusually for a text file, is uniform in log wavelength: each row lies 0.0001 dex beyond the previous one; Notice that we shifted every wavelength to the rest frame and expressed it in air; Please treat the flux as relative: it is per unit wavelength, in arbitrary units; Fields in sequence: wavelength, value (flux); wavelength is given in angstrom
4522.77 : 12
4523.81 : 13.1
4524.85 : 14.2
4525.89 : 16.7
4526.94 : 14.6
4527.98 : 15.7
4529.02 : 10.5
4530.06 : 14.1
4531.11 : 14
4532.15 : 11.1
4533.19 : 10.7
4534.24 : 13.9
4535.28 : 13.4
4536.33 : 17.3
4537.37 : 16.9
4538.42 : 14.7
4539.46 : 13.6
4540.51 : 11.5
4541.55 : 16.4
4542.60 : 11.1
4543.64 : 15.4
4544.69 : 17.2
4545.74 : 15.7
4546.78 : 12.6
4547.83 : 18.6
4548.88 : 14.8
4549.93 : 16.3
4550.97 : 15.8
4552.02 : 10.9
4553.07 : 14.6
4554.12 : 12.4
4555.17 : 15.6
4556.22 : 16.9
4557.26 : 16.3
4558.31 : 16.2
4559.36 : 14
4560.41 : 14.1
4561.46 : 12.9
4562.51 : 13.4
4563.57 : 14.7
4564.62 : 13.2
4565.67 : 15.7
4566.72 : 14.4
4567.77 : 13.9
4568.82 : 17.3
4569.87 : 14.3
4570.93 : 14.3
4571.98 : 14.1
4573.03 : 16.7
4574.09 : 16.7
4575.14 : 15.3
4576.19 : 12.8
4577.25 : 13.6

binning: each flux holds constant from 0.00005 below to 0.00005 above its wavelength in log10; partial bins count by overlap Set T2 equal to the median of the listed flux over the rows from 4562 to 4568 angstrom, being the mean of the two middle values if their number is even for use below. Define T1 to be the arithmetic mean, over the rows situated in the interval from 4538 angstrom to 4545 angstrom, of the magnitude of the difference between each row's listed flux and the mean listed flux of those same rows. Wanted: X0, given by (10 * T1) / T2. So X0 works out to 1.34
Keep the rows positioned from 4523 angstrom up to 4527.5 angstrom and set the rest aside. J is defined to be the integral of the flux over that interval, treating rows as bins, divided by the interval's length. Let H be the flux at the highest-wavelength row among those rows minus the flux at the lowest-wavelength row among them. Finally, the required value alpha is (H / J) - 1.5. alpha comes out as -1.40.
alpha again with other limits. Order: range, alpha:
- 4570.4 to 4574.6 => -1.34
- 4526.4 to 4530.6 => -1.54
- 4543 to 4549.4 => -1.54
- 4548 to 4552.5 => -1.76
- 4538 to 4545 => -1.32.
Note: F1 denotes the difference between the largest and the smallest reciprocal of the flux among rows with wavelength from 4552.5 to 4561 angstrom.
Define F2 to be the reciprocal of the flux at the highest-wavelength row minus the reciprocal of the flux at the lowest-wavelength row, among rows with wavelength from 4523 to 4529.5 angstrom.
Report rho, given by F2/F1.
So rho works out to 0.9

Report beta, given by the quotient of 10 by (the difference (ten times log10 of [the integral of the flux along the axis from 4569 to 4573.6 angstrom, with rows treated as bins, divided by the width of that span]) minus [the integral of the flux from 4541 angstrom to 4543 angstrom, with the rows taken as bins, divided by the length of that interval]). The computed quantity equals -4.7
